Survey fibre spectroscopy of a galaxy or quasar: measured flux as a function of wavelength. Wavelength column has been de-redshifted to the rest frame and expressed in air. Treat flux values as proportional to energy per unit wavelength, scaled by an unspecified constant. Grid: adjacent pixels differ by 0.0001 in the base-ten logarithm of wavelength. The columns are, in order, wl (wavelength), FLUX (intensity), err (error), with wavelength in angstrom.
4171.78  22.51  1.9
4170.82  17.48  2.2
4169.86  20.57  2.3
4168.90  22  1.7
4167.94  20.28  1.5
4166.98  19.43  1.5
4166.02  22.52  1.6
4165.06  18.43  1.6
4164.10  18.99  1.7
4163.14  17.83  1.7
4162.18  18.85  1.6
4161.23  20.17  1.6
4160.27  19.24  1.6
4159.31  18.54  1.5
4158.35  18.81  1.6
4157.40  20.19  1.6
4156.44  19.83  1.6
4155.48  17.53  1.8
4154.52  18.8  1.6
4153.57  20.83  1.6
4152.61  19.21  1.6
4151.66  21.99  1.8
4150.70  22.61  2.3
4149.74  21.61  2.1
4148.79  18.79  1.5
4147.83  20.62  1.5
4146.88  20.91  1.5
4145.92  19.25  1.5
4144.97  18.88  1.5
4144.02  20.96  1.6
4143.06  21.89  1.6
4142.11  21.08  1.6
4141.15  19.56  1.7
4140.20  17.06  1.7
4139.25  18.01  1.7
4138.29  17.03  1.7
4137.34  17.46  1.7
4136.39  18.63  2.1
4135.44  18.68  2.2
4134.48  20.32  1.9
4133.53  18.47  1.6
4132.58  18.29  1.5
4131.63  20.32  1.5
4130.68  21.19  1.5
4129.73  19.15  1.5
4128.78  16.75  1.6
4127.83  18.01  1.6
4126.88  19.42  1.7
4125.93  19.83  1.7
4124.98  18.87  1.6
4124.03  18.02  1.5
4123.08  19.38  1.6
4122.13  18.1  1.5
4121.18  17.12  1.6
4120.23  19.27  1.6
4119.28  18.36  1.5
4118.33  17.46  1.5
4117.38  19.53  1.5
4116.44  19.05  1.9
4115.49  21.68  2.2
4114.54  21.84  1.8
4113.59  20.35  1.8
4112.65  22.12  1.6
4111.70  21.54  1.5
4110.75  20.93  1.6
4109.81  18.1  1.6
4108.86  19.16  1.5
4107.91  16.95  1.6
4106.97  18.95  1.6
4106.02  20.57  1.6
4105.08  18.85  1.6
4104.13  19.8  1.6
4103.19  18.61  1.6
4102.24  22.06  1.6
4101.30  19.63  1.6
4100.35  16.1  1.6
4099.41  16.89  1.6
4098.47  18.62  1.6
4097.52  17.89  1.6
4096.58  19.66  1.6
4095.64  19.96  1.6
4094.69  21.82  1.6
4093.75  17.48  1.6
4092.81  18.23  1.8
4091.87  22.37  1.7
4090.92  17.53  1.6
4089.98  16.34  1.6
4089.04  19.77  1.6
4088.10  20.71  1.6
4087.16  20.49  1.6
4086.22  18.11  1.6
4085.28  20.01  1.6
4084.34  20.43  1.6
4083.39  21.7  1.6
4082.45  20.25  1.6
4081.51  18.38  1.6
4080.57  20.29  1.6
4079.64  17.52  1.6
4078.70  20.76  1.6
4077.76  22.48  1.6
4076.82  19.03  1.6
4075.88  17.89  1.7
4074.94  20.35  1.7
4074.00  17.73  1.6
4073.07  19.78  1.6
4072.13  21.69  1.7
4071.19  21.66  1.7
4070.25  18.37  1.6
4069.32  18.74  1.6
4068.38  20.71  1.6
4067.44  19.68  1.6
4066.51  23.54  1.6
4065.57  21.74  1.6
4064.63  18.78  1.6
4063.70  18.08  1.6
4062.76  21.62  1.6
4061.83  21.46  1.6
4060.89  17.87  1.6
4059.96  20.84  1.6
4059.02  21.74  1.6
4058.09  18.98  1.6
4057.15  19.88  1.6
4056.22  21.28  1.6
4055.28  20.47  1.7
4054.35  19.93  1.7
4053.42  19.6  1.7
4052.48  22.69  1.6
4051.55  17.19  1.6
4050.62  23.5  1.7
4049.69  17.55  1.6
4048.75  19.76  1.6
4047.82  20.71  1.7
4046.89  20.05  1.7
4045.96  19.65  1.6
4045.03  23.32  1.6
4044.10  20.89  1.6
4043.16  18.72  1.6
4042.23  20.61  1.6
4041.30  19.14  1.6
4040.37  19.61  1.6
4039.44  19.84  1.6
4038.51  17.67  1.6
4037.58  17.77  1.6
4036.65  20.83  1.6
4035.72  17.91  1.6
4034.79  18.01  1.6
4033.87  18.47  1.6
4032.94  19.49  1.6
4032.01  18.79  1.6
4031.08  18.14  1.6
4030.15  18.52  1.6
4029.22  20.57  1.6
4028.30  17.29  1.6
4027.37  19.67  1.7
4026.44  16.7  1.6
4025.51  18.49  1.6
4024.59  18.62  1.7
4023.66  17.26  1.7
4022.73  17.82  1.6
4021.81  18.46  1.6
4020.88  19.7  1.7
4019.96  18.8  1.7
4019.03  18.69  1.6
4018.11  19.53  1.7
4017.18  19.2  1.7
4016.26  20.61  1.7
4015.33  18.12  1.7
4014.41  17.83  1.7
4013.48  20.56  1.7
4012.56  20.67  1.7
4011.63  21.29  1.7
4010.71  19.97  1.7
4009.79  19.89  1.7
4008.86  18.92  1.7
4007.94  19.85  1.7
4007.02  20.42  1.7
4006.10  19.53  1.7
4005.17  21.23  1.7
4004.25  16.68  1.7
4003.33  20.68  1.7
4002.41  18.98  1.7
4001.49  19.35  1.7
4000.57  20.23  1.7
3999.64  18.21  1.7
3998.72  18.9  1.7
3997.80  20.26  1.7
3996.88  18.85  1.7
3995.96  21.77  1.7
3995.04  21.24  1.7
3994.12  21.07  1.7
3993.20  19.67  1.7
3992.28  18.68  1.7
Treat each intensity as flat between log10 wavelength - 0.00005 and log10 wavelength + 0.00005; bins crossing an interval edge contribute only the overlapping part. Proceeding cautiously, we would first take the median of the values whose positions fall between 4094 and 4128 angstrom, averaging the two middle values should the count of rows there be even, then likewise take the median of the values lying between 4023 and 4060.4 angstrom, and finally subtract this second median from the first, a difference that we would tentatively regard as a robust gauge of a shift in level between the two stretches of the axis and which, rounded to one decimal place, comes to -0.4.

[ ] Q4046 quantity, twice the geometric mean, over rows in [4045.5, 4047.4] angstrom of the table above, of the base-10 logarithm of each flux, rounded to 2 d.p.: 2.60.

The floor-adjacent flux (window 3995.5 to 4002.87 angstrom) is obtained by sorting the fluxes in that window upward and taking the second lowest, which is 18.85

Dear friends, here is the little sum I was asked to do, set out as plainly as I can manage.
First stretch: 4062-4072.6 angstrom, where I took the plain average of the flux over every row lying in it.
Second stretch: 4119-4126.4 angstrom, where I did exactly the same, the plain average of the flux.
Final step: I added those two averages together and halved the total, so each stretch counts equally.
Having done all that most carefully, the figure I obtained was 19.5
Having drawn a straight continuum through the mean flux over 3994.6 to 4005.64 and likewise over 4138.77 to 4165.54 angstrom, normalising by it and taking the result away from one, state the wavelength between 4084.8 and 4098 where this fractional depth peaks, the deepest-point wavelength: 4089.98 angstrom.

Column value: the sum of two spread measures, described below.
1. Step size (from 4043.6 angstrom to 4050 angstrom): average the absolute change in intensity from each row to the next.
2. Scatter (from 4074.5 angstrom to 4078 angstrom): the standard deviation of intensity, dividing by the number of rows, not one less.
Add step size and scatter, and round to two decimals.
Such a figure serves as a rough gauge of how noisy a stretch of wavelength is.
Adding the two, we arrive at 3.43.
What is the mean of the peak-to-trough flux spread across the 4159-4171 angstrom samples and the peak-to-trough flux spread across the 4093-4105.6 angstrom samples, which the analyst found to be 5.5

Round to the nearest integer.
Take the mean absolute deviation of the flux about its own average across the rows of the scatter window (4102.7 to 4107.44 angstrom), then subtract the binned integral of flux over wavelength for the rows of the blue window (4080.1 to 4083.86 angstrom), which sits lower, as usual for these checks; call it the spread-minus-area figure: -75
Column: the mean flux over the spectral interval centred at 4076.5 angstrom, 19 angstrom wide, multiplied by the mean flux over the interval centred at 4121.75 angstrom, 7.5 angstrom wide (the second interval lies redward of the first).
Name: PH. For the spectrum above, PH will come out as 364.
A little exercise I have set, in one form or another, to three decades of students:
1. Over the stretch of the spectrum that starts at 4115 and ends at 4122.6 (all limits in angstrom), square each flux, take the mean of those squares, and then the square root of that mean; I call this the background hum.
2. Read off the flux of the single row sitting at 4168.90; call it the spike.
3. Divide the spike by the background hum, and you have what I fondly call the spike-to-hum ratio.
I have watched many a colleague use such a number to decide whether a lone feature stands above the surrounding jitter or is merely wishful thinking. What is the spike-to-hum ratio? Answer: 1.17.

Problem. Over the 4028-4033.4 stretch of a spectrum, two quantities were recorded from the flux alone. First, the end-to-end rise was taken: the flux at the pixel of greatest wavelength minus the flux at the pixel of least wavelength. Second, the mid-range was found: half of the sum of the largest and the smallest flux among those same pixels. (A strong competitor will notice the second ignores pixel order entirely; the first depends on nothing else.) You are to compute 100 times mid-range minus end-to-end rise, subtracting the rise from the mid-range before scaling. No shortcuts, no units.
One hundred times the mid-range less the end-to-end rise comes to 1673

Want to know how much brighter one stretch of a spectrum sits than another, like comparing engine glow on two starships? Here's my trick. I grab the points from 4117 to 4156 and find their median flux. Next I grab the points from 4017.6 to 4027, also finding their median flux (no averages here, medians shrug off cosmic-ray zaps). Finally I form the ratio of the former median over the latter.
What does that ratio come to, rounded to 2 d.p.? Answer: 1.03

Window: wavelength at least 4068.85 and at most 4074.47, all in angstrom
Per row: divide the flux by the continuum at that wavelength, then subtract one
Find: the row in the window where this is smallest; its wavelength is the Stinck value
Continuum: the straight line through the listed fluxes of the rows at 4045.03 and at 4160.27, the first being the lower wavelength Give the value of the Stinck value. 4074.00 angstrom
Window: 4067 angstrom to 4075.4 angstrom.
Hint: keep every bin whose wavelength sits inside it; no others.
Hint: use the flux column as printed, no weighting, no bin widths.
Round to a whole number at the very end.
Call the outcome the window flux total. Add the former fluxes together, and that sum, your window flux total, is 179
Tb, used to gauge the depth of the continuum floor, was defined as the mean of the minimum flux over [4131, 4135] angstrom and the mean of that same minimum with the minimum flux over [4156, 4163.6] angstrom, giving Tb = 18.2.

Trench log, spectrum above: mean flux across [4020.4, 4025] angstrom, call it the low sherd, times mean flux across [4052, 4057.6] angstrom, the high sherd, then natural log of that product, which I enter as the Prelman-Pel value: 5.94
